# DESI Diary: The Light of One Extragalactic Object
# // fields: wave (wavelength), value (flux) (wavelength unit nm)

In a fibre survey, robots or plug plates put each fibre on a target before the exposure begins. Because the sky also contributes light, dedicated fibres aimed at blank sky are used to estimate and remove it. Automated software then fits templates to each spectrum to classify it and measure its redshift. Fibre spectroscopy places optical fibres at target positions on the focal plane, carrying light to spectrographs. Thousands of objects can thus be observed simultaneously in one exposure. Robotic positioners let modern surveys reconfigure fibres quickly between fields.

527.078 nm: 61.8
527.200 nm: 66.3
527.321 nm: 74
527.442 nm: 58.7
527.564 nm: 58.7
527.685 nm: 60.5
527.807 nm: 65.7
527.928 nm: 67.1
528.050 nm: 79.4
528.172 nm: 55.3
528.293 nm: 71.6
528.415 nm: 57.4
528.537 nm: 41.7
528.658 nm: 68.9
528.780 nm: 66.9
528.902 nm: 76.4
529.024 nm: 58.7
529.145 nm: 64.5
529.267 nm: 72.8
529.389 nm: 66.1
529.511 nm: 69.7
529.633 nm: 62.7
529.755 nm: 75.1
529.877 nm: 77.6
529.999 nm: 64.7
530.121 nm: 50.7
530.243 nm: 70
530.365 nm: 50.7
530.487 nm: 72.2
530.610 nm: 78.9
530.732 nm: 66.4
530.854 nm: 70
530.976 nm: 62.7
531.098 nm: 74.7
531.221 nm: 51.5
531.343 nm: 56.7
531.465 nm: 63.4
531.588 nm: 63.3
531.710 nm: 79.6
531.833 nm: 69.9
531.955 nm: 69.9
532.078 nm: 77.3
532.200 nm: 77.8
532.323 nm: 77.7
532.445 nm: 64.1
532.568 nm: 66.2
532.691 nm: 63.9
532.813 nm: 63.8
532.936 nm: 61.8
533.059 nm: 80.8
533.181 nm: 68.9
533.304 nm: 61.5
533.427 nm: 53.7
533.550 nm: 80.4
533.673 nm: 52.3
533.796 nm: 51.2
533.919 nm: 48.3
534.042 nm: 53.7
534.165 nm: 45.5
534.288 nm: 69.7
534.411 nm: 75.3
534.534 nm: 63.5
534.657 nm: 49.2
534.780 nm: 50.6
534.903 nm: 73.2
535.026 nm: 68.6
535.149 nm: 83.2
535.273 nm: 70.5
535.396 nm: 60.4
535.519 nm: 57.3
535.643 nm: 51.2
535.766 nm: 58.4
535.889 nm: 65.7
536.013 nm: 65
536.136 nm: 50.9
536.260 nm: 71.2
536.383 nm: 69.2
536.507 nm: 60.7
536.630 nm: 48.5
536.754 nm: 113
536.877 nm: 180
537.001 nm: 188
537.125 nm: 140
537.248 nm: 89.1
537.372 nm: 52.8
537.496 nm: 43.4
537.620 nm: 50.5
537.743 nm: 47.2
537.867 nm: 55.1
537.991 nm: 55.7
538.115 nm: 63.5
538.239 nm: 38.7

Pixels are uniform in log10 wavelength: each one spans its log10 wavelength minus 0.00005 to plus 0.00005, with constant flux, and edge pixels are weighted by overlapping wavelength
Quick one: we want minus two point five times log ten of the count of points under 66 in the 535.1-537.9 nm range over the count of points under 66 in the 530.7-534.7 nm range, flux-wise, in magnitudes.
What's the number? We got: 0.3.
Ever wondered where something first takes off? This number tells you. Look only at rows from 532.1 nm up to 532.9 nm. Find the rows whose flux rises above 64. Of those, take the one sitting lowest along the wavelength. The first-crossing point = 532.200 nm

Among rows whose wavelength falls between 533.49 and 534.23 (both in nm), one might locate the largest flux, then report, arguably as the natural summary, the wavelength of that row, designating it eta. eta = 533.550 nm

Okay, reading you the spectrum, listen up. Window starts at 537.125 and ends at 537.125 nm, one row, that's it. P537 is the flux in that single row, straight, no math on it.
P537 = 140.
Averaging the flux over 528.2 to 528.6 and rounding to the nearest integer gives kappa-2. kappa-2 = 57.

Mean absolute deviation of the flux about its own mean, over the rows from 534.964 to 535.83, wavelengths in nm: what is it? 8.5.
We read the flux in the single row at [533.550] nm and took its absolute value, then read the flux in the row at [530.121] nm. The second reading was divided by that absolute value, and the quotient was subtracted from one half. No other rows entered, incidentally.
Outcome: -0.13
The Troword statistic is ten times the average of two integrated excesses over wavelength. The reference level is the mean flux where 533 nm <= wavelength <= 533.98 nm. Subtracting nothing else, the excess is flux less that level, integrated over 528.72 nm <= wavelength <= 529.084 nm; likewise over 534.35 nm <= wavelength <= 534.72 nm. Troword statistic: 10.5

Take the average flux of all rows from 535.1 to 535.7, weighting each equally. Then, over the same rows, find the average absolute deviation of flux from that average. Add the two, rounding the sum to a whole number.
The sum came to 74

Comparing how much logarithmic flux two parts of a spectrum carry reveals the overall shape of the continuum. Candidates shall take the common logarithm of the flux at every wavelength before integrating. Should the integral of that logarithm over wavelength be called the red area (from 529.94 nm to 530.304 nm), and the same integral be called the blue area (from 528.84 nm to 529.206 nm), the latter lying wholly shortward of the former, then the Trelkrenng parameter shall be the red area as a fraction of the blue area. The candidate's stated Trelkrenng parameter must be 0.98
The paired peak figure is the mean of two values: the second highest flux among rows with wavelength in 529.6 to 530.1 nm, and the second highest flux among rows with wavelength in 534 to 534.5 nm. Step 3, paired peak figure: 72.4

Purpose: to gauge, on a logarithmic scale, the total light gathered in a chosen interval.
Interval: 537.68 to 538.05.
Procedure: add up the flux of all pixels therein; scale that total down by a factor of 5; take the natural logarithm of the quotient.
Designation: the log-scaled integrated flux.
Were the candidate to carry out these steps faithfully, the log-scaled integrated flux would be 3.45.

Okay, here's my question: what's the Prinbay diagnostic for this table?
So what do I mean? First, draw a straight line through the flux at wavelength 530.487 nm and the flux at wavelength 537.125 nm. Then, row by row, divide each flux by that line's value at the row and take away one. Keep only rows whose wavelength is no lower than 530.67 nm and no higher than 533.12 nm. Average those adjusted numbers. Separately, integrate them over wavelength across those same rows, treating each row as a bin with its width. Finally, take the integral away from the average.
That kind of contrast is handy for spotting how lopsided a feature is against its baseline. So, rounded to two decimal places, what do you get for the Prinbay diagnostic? 0.30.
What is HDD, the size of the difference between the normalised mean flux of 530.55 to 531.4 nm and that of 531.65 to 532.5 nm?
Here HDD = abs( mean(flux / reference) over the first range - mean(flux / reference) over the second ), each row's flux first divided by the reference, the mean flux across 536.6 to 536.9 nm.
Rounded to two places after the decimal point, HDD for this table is 0.07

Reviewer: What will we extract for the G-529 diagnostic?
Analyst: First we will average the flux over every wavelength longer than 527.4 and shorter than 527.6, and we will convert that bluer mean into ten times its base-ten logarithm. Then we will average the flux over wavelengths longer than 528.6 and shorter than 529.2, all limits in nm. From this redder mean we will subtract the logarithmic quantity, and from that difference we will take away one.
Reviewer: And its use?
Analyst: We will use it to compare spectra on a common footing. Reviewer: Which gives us 48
